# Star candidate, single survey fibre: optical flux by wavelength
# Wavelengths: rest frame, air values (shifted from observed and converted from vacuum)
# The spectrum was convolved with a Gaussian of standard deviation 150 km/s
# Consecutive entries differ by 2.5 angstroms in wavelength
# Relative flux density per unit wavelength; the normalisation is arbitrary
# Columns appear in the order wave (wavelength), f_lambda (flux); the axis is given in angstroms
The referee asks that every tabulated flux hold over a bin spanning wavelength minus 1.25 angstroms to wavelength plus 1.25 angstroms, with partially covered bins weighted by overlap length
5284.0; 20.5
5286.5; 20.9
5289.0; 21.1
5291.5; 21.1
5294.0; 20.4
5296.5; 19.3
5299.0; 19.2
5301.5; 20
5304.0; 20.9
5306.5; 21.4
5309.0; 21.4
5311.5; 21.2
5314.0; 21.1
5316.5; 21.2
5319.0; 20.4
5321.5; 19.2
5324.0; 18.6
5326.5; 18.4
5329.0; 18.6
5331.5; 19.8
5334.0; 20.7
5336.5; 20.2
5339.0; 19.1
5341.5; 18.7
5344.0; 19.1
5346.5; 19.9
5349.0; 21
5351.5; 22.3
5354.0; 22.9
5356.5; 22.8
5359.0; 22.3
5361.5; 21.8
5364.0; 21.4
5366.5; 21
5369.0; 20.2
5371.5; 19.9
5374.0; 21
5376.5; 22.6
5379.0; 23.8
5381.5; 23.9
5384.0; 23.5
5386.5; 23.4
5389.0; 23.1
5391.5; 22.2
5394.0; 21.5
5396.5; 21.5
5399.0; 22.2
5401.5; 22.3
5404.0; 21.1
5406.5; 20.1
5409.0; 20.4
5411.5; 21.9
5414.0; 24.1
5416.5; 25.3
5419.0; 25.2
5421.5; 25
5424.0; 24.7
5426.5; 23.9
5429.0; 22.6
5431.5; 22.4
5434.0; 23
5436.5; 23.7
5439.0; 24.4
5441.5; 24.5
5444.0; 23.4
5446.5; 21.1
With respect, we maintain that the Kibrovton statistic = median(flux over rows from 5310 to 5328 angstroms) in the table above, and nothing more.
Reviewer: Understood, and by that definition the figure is 20.4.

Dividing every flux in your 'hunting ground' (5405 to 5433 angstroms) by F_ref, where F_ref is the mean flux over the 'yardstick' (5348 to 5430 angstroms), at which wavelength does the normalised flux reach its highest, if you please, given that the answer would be 5416.5 angstroms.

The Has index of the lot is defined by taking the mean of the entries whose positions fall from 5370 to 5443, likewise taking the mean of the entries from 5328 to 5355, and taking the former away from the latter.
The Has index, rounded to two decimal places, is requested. -2.66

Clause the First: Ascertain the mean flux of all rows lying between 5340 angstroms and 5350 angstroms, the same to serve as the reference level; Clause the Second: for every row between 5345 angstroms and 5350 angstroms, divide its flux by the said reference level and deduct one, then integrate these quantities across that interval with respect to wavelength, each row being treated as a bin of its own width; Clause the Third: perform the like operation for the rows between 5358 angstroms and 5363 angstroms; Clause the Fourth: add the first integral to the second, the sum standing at 0.8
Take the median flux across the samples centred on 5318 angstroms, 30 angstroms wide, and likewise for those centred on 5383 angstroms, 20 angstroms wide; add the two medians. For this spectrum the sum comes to 43.9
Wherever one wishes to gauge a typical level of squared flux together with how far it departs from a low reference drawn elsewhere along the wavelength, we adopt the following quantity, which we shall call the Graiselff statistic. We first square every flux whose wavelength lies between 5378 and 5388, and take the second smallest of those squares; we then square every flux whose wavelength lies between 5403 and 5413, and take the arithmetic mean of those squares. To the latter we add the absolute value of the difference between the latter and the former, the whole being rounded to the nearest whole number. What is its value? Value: 552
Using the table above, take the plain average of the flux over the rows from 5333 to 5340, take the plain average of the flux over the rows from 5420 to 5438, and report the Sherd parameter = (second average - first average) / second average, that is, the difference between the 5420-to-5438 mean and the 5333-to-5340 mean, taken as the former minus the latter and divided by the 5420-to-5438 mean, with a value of 0.15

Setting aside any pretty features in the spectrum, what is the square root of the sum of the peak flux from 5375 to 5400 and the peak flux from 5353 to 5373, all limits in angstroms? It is 6.84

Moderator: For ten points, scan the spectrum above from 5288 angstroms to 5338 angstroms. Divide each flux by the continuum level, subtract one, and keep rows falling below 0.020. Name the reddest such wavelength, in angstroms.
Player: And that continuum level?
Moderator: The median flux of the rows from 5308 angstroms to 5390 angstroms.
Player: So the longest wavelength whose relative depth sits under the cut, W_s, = 5336.5 angstroms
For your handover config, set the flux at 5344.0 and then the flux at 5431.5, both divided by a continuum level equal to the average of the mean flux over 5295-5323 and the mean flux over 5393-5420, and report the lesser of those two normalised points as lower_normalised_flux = 0.89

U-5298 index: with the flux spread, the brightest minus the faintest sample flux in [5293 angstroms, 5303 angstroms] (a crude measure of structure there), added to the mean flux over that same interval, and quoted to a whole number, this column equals 21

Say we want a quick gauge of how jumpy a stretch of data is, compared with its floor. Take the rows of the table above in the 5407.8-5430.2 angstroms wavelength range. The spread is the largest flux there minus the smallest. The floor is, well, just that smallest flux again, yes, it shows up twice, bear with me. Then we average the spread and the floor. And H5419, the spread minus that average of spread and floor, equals -7.75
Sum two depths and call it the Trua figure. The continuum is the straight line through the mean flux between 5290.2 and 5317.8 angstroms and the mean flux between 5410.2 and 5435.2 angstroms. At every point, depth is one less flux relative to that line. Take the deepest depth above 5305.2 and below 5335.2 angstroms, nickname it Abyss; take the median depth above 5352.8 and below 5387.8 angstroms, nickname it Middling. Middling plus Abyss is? 0.13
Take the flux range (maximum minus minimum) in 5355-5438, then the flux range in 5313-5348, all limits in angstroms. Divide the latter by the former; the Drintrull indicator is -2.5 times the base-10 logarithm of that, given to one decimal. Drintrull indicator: 0.7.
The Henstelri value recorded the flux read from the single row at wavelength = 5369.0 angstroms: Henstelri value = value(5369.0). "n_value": 20.2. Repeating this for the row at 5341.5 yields 18.7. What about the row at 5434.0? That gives 23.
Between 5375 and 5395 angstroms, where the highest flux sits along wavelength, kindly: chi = 5381.5 angstroms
